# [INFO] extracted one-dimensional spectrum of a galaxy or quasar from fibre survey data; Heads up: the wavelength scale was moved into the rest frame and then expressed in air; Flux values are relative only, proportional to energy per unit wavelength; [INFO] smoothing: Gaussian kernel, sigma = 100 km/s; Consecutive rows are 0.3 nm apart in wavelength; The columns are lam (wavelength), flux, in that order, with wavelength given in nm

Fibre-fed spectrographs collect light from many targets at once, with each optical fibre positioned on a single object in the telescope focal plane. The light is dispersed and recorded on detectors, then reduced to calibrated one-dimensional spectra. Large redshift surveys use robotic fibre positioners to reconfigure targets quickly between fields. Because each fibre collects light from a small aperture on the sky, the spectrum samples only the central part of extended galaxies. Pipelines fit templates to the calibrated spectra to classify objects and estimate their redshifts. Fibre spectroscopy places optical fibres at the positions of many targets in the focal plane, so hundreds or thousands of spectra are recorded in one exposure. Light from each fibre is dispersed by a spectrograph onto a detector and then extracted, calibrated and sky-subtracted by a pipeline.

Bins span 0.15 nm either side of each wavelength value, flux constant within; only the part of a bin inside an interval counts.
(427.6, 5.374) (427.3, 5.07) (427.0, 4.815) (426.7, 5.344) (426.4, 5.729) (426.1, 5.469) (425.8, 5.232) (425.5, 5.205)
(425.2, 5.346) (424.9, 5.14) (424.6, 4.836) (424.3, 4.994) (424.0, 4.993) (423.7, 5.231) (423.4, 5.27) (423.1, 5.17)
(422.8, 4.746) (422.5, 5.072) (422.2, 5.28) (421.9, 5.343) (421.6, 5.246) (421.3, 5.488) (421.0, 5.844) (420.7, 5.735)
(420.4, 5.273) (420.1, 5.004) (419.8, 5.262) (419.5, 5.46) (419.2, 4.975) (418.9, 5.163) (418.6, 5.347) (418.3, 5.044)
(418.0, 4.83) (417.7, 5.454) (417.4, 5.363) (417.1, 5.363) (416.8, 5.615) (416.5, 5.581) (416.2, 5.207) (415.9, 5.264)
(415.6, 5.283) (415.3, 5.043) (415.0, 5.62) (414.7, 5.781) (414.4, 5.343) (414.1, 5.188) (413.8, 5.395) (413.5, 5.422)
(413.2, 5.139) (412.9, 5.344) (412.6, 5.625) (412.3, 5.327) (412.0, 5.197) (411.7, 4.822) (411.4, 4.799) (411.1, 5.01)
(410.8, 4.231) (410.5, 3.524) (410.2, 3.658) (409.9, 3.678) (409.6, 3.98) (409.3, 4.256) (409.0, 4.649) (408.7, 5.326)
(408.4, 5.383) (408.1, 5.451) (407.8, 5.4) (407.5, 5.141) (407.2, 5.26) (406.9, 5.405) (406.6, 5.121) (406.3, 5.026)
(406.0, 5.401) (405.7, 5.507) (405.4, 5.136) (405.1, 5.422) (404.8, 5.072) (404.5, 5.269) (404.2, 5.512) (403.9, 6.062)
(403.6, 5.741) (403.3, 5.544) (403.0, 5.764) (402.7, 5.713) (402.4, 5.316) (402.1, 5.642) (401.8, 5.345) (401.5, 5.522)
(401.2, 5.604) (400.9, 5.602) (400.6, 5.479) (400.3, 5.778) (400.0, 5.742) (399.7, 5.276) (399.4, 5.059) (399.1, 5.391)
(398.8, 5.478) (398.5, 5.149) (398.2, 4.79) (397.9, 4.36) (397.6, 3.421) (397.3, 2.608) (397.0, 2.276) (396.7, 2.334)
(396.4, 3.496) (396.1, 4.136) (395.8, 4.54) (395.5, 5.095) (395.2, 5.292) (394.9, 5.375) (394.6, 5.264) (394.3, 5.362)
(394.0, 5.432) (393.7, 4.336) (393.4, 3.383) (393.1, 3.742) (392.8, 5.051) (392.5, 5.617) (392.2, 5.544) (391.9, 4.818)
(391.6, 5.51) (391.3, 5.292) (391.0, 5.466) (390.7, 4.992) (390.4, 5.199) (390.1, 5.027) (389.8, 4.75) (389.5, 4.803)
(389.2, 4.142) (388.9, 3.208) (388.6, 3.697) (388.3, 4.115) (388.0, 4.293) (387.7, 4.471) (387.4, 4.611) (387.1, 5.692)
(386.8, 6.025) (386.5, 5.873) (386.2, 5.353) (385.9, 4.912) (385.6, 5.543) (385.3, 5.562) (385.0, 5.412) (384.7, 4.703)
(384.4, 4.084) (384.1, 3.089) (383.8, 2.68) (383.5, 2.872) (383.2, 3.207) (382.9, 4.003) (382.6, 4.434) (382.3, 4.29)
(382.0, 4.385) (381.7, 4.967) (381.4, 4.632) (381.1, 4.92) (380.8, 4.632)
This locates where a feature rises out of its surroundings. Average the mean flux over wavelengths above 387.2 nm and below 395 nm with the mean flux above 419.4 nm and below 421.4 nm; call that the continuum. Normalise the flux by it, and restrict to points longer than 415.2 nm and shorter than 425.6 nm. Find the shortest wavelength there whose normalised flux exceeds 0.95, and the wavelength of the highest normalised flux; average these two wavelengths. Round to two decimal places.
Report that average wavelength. 418.15 nm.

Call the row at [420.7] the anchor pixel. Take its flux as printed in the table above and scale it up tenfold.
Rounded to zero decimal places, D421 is 57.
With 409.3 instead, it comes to 43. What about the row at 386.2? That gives 54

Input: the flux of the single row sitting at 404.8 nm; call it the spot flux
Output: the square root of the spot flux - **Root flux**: 2.252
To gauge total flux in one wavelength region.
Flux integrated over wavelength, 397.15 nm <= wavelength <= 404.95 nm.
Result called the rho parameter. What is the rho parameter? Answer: 40.9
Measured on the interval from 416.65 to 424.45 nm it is 41.0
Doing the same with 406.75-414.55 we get 38.4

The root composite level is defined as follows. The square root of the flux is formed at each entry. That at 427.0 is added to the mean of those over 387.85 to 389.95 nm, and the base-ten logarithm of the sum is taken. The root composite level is 0.626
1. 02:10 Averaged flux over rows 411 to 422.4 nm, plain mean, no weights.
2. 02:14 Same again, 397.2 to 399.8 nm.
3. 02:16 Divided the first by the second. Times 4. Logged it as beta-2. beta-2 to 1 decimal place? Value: 4.6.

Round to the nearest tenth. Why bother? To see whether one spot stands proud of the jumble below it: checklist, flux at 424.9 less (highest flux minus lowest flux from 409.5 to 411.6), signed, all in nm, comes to 3.7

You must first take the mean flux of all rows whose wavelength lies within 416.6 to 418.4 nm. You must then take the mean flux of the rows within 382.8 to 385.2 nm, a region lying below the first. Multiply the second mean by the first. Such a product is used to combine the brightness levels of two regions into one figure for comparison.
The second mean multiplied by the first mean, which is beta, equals 20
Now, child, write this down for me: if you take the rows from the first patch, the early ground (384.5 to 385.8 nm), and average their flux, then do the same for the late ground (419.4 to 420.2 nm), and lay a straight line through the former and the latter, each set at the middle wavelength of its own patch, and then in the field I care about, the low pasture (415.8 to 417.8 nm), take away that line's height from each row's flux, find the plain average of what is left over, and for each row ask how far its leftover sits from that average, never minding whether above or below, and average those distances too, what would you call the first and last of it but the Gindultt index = 0.12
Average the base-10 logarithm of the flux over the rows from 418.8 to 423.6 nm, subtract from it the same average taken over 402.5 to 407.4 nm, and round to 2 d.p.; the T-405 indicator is -0.01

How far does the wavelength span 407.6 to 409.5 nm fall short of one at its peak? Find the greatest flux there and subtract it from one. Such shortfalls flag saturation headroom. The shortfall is -4.45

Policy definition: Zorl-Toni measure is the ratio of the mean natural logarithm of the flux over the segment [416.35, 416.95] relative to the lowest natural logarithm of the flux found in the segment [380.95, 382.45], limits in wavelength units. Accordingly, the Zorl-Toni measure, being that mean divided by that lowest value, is 1.18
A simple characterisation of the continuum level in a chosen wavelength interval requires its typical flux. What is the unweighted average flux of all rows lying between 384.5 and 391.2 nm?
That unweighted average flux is 4.9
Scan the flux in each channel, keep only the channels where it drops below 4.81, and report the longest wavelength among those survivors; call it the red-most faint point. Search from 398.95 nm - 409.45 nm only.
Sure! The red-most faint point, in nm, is 409.3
